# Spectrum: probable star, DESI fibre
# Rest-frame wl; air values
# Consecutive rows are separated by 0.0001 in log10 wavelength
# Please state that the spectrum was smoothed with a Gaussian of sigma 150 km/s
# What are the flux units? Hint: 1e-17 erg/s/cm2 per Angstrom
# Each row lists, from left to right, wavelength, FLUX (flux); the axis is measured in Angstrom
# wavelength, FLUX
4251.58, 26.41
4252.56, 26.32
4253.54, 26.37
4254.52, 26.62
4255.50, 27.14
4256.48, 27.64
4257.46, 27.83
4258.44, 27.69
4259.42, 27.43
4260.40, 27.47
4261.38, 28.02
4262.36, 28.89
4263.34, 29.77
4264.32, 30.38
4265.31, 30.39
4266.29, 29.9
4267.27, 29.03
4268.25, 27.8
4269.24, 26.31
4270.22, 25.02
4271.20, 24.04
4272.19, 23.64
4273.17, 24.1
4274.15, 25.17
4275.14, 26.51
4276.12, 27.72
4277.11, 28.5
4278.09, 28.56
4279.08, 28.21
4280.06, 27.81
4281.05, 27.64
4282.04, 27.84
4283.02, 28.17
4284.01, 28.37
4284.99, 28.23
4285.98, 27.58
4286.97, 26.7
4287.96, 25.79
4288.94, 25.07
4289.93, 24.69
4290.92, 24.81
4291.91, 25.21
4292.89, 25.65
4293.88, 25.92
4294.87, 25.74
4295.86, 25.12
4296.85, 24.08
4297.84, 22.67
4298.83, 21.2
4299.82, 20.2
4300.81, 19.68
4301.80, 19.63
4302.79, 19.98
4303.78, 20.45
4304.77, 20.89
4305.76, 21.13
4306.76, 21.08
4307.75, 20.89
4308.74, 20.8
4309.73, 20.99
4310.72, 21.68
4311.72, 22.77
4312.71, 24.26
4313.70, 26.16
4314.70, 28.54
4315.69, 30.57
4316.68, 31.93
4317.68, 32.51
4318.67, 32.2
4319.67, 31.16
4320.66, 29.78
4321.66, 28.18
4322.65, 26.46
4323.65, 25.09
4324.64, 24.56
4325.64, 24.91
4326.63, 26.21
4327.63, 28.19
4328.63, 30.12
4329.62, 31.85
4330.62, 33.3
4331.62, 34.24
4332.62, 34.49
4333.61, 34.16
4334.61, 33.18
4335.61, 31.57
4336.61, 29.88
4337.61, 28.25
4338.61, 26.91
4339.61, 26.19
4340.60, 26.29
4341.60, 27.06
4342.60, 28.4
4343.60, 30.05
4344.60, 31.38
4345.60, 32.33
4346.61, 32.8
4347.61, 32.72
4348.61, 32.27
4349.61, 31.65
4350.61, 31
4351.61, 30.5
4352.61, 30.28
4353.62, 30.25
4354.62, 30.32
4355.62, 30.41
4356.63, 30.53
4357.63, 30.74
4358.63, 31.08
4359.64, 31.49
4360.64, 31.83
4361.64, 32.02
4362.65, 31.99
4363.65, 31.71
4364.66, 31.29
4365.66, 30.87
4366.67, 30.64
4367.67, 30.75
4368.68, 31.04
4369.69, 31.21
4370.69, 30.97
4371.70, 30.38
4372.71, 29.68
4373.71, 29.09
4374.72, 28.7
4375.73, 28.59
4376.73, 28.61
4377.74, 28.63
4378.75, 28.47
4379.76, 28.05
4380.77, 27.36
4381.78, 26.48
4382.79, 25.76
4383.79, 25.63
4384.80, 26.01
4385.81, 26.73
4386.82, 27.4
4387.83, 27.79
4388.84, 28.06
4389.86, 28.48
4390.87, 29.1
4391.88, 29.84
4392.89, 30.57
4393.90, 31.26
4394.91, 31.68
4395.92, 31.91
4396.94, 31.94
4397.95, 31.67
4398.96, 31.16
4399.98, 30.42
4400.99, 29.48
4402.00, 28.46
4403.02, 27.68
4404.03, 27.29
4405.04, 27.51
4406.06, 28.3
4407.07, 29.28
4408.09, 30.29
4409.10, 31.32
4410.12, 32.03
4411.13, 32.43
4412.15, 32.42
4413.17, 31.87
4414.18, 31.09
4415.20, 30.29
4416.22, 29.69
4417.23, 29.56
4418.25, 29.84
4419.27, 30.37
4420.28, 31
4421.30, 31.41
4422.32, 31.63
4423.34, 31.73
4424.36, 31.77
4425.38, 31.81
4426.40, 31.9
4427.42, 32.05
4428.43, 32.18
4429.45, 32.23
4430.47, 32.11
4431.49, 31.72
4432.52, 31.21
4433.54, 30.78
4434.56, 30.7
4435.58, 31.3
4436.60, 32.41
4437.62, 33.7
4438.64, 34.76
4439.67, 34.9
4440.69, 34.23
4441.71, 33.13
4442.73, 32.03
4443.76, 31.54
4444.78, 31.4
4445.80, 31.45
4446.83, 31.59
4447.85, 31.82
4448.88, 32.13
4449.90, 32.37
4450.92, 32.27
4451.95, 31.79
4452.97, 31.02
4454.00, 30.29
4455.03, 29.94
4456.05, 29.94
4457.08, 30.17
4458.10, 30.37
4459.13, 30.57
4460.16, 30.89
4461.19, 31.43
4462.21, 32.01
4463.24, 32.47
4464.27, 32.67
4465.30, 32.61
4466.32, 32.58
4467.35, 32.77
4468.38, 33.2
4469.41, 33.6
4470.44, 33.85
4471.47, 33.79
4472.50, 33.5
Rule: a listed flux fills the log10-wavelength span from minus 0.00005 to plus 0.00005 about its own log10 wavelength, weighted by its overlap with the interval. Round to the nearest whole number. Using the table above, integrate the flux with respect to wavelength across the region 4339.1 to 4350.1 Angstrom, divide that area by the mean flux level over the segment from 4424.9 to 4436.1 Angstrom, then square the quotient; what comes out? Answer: 110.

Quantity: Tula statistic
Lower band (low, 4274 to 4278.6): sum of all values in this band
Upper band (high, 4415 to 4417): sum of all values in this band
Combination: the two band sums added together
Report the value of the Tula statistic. 196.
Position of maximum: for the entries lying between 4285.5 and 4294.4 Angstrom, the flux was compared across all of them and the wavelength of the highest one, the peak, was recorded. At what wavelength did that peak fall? 4285.98 Angstrom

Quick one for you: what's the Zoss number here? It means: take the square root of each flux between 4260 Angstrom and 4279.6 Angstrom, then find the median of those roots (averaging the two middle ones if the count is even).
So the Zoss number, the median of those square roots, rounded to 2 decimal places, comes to 5.28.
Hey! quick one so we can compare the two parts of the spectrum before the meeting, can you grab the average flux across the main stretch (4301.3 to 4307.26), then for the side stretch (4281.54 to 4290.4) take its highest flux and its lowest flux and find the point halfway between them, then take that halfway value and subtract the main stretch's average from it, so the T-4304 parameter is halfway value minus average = 6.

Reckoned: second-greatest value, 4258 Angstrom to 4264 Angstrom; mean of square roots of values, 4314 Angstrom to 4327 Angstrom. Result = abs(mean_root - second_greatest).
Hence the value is 23.5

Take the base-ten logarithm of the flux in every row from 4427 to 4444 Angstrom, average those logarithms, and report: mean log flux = 1.51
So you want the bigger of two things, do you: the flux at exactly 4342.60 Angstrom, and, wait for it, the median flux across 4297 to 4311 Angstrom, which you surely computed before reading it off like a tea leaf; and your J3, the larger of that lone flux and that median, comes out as 28.4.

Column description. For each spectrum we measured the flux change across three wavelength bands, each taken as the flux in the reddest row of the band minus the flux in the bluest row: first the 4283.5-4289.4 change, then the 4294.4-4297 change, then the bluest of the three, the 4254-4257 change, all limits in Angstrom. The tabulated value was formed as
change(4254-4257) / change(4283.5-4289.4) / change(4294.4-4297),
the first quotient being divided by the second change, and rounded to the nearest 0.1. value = 0.2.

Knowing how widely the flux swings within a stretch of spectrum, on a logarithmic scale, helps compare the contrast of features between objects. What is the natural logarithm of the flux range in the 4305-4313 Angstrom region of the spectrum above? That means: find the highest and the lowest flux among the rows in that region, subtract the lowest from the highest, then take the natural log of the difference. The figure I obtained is 1.24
